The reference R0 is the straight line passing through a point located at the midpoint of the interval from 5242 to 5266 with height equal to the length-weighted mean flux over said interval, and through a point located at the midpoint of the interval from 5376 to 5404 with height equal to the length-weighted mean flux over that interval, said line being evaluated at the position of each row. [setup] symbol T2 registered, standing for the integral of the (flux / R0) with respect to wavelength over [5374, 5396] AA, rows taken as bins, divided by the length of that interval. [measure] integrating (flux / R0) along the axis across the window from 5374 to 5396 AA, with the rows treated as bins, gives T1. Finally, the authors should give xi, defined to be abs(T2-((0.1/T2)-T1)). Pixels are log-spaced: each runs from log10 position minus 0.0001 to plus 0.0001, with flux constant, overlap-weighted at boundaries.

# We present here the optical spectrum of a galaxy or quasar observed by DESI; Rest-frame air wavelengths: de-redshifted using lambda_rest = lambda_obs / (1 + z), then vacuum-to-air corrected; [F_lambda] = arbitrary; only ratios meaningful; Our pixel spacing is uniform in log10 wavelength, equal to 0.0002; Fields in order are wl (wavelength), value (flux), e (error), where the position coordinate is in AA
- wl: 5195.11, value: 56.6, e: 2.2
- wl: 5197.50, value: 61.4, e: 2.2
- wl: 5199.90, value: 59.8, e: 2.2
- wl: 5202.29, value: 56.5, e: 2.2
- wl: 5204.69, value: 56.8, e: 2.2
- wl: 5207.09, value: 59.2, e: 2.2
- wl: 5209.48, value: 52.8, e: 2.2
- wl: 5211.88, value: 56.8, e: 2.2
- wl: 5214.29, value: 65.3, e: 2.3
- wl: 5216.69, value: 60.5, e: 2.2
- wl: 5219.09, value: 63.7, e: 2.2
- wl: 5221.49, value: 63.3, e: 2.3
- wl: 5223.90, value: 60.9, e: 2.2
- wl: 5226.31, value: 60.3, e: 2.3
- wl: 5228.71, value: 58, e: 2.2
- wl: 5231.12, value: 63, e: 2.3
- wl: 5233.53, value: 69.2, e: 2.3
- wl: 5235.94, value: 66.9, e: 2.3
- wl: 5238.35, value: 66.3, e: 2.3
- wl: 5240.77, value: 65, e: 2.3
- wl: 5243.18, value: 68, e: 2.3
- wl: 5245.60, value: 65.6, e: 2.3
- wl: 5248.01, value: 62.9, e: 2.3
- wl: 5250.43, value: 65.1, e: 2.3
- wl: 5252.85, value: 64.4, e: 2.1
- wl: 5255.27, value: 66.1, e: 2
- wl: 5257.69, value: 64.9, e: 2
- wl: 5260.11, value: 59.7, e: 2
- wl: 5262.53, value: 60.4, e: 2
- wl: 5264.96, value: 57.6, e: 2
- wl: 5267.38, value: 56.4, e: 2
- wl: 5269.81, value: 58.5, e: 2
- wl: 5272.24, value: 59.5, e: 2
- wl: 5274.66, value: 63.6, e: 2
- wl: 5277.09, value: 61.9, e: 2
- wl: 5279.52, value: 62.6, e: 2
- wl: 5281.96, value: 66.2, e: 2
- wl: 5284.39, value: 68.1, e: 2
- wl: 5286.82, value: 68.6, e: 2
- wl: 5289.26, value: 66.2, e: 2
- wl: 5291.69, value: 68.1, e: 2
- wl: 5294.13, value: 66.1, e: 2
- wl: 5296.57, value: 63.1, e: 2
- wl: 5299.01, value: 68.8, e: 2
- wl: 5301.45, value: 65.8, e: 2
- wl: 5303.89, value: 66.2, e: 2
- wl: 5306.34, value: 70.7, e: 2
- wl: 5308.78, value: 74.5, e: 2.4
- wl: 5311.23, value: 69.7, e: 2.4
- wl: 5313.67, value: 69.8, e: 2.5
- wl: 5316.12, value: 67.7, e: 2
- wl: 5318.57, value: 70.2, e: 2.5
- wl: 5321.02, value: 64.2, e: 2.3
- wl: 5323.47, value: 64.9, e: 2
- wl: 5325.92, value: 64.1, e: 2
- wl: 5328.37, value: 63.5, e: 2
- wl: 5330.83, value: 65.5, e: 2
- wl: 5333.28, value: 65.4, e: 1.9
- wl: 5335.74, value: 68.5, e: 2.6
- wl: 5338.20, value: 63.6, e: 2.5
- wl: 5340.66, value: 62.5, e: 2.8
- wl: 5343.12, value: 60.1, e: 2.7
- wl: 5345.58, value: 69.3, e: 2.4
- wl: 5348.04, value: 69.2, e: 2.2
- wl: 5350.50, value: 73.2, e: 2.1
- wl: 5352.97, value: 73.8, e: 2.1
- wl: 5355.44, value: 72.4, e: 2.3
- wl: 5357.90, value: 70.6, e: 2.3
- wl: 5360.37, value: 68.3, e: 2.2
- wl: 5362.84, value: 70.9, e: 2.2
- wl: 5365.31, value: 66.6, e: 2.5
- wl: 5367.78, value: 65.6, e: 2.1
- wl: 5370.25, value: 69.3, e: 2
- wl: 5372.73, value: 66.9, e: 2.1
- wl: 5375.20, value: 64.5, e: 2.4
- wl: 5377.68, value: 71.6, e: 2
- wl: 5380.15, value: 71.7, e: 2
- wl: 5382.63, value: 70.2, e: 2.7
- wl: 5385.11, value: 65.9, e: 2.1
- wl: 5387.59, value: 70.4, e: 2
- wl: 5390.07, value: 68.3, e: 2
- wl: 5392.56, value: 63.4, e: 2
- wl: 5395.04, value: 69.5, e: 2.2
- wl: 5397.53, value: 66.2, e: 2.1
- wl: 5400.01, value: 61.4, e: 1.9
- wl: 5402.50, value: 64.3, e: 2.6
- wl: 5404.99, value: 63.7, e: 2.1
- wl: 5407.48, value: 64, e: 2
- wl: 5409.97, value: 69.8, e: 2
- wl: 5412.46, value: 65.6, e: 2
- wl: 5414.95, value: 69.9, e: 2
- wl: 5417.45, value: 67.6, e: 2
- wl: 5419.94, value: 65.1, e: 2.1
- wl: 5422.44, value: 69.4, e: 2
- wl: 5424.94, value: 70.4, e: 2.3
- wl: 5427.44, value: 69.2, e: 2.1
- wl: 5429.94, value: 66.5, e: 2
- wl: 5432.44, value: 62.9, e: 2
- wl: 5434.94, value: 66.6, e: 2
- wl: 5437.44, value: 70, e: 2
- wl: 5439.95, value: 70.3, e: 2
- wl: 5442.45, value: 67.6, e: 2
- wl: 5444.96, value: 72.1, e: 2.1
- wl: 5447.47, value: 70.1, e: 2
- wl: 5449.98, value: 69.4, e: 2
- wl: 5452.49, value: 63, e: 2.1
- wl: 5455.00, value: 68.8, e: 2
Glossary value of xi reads 23.3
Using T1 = 22.4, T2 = 1.02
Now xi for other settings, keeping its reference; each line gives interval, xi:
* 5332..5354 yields 23.3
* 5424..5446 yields 22.8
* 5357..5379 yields 23.4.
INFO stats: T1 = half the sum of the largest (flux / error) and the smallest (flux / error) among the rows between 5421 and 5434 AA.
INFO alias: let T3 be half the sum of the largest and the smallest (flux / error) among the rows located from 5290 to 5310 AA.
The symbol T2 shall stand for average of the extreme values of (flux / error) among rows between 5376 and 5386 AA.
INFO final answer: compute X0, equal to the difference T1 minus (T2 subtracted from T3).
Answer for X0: 30.4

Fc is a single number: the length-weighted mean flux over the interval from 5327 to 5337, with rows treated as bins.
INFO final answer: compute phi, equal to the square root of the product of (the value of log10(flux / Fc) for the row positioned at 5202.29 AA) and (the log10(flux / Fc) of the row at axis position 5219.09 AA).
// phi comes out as 0.029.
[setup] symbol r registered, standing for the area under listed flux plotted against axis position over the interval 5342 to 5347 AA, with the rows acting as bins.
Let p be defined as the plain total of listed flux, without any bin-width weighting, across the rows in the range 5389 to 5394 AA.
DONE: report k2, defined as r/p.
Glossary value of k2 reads 2.47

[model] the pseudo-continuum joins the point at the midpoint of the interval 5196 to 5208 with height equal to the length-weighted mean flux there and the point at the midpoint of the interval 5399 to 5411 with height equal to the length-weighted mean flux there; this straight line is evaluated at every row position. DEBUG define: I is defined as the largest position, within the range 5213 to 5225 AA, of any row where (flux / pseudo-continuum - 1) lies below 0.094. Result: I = 5223.90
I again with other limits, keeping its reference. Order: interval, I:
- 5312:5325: 5323.47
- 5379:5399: 5397.53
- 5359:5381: 5375.20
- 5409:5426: 5424.94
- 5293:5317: 5316.12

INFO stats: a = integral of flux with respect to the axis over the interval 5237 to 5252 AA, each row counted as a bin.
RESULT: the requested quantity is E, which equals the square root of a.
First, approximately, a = 982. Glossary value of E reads 31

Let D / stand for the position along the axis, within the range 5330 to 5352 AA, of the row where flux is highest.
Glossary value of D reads 5350.50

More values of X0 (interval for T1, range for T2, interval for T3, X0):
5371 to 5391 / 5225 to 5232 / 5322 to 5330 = 25.6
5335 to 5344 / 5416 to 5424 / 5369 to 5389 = 26.2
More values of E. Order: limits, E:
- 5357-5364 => 22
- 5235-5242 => 21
